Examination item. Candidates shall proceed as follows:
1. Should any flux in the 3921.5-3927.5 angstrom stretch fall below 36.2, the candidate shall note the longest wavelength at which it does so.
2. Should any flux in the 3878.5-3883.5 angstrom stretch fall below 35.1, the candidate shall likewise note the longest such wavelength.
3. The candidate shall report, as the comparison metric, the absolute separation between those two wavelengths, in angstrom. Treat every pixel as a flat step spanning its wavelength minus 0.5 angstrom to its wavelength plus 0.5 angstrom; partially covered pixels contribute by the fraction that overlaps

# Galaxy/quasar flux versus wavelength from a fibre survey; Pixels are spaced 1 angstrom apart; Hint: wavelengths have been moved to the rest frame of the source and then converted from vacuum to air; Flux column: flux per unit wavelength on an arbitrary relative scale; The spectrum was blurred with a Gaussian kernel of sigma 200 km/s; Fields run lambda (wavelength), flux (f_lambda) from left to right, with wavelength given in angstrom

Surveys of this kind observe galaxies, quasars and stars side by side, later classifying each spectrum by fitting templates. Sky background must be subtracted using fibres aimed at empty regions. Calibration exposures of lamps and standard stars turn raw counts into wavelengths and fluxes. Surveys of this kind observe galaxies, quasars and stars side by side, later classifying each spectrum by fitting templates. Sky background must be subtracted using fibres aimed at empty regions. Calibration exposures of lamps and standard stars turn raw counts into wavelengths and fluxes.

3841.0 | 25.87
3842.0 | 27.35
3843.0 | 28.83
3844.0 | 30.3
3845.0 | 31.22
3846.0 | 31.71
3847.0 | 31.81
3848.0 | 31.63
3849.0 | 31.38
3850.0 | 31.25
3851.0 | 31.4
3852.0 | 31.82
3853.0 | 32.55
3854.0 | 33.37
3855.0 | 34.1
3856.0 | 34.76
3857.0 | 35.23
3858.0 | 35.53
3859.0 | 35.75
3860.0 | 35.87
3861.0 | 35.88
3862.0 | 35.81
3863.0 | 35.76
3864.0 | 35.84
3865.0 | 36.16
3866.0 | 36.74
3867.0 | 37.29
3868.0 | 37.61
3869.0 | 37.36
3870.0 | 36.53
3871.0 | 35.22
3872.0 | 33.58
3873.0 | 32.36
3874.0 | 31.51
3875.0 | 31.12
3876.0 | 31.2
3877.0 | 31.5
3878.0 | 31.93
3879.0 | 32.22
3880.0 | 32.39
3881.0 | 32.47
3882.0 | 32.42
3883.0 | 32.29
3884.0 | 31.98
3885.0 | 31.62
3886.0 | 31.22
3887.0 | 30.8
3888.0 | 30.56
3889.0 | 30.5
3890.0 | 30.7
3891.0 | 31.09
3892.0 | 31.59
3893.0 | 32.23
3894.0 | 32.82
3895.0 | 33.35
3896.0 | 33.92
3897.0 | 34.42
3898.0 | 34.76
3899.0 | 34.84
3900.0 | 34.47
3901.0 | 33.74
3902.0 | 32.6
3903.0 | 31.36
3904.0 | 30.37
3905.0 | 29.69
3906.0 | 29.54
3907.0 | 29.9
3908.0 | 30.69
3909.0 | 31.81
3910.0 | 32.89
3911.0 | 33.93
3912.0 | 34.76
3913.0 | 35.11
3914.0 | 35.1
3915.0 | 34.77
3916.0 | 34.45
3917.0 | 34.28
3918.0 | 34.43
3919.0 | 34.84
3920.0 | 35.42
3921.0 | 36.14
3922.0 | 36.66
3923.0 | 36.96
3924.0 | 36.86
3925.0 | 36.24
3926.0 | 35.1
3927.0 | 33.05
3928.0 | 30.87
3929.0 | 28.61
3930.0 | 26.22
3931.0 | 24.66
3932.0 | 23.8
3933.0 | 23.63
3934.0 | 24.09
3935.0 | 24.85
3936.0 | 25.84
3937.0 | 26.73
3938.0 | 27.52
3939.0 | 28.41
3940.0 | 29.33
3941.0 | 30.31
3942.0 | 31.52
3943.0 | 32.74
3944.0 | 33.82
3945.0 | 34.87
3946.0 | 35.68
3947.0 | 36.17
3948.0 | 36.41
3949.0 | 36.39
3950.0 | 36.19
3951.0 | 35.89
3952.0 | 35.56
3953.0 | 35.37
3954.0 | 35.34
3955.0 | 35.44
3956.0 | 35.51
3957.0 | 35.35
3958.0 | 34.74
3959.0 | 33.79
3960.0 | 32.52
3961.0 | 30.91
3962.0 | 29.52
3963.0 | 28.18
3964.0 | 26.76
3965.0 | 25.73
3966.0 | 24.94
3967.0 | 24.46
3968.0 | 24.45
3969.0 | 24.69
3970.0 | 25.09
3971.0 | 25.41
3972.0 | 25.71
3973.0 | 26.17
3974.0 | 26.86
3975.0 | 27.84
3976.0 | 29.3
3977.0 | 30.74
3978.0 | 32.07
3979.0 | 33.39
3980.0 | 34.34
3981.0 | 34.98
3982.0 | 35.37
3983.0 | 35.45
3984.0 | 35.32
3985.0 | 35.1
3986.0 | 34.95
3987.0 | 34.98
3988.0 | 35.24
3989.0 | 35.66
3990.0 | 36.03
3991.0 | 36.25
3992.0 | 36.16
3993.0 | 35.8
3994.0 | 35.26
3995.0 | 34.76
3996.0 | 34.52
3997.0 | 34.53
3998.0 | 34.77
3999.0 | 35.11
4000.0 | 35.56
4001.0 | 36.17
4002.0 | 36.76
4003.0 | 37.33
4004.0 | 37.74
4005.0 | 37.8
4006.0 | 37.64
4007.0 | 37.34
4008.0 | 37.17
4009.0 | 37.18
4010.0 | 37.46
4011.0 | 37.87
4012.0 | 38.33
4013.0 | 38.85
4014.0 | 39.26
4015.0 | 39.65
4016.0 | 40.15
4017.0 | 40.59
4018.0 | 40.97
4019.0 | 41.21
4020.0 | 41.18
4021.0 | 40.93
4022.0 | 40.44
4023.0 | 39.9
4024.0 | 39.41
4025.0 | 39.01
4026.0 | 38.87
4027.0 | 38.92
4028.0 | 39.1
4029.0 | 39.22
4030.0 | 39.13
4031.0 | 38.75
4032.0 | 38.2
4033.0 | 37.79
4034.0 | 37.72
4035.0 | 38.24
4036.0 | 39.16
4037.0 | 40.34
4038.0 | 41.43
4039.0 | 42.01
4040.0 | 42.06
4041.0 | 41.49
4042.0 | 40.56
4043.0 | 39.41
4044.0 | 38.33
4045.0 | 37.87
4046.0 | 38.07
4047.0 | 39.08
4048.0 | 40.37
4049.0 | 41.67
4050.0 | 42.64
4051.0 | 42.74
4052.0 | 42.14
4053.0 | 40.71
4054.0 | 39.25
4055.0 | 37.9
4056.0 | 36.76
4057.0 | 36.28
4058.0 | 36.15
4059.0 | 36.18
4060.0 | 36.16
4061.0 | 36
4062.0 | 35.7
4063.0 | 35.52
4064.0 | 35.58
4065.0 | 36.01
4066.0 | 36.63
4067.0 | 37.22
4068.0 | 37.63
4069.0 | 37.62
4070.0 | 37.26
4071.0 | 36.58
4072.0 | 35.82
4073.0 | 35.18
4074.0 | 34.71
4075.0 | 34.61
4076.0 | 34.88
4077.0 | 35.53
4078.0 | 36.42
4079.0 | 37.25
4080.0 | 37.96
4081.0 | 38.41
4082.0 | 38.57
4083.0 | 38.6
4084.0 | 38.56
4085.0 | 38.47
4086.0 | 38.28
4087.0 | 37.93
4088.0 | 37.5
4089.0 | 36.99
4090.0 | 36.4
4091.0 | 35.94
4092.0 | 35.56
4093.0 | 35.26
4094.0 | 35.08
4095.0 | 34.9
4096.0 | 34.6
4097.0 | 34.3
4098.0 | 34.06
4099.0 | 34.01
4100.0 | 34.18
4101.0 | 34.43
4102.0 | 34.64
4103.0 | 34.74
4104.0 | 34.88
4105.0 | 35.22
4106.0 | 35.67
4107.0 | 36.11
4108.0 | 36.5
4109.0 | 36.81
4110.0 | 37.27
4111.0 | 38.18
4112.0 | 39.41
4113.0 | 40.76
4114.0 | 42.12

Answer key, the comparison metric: 44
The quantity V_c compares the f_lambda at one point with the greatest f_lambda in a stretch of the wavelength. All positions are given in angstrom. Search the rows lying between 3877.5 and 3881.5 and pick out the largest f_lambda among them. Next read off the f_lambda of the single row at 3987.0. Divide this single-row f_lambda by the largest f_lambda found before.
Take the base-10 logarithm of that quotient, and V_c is 0.032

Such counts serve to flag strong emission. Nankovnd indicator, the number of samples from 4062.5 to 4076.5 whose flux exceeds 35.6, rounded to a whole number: 8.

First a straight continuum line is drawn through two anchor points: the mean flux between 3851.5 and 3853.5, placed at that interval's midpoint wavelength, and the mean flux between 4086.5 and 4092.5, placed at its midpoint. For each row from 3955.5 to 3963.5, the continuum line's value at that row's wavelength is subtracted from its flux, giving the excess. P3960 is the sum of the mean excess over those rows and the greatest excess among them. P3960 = 0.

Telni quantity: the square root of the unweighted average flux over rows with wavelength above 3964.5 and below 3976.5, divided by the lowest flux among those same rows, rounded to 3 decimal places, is 0.208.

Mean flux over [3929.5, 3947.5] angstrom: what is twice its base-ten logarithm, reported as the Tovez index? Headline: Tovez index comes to 2.92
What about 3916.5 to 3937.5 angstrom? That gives 2.98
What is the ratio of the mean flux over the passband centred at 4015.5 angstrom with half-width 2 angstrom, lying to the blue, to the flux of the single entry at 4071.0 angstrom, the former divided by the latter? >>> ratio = 1.09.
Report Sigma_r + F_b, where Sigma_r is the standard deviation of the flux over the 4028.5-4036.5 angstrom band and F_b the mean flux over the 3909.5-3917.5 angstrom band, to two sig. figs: 35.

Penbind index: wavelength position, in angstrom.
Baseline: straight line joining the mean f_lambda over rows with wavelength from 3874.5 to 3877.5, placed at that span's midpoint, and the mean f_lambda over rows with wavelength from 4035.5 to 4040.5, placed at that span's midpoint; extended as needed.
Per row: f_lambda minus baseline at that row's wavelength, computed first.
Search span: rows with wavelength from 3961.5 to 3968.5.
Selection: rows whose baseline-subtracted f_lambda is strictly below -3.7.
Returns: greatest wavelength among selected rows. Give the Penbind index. 3968.0 angstrom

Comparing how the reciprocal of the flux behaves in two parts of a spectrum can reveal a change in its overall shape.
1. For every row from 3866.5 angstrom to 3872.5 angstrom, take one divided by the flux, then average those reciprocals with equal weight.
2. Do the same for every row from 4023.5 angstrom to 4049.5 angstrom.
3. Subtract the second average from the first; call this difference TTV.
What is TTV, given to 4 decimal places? 0.0023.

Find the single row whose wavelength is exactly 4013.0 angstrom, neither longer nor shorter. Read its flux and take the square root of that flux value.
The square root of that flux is 6.2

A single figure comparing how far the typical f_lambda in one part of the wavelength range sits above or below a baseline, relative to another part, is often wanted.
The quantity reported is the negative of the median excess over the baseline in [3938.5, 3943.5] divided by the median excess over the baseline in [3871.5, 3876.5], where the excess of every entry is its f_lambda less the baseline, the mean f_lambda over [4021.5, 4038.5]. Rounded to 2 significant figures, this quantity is -1.2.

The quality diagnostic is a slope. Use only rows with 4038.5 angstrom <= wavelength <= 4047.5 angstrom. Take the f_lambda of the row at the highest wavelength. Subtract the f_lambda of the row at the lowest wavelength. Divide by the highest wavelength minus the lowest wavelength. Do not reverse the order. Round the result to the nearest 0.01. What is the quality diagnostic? -0.37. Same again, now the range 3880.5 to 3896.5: 0.10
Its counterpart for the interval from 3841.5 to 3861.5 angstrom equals 0.45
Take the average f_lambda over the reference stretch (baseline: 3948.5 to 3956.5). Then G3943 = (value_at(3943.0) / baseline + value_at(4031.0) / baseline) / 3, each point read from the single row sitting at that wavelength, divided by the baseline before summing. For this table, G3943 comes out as 0.67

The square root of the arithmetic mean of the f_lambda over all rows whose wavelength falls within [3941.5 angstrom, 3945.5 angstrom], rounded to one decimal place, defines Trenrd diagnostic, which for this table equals 5.8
